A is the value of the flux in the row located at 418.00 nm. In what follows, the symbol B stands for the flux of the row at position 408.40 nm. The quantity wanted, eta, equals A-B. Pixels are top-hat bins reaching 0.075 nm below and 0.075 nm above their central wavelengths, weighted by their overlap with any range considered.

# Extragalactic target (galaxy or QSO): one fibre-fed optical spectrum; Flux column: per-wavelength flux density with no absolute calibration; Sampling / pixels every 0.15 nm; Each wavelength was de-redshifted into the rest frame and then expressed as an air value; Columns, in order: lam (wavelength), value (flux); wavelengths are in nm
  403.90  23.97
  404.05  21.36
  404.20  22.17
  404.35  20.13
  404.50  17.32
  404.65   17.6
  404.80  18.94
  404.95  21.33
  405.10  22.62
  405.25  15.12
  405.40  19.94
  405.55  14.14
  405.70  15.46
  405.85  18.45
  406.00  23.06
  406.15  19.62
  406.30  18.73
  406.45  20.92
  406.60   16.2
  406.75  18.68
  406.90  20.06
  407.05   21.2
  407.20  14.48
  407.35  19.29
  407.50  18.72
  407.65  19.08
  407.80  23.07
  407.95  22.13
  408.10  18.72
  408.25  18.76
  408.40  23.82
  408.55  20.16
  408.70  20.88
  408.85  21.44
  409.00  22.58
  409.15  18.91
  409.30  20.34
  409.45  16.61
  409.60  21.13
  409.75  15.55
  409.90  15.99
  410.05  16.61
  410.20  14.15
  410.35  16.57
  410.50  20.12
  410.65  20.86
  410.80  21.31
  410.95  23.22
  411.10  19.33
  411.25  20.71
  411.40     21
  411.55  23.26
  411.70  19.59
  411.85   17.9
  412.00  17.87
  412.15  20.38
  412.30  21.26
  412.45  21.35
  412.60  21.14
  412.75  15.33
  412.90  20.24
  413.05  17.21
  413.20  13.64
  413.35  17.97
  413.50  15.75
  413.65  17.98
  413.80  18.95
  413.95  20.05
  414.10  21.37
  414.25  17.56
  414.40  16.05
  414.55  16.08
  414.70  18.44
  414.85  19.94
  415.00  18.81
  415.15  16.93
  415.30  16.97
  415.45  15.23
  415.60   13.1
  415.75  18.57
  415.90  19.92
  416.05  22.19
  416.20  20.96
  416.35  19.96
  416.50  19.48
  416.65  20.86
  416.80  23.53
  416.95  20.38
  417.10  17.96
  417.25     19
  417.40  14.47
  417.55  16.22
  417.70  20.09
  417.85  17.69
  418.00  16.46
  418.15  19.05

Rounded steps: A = 16.46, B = 23.82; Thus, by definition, -7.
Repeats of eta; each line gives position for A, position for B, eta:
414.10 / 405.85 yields 3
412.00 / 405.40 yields -2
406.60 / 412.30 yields -5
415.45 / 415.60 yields 2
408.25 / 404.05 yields -3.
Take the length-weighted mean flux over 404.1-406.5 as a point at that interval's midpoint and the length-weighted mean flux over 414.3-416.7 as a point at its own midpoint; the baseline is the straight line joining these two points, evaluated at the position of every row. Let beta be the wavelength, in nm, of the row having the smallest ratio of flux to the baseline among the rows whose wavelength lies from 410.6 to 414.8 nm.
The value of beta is 413.20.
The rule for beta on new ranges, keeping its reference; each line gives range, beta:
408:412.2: 410.20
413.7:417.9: 415.60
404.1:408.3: 405.55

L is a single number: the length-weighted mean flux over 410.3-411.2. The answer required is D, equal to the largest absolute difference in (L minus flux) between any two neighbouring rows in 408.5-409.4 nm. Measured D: 3.7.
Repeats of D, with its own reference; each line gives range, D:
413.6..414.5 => 3.8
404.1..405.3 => 7.5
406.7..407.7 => 6.7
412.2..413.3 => 5.8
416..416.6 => 1.2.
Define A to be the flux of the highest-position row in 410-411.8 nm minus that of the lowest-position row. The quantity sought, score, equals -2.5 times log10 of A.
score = -1.2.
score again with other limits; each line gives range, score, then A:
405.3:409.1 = -1.1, 2.6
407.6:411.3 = -0.5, 1.6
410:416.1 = -1.9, 5.6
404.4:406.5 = -1.4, 3.6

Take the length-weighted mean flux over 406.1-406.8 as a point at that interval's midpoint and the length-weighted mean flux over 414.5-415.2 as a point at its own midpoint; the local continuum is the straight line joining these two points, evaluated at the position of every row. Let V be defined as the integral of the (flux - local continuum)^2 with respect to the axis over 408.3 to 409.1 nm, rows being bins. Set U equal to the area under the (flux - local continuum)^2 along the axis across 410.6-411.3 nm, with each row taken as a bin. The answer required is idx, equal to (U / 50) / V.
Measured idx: 0.014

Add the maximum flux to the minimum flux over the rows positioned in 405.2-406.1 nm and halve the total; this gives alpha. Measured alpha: 18.60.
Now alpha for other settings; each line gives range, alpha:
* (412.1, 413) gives 18.34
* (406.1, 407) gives 18.56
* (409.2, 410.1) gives 18.34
